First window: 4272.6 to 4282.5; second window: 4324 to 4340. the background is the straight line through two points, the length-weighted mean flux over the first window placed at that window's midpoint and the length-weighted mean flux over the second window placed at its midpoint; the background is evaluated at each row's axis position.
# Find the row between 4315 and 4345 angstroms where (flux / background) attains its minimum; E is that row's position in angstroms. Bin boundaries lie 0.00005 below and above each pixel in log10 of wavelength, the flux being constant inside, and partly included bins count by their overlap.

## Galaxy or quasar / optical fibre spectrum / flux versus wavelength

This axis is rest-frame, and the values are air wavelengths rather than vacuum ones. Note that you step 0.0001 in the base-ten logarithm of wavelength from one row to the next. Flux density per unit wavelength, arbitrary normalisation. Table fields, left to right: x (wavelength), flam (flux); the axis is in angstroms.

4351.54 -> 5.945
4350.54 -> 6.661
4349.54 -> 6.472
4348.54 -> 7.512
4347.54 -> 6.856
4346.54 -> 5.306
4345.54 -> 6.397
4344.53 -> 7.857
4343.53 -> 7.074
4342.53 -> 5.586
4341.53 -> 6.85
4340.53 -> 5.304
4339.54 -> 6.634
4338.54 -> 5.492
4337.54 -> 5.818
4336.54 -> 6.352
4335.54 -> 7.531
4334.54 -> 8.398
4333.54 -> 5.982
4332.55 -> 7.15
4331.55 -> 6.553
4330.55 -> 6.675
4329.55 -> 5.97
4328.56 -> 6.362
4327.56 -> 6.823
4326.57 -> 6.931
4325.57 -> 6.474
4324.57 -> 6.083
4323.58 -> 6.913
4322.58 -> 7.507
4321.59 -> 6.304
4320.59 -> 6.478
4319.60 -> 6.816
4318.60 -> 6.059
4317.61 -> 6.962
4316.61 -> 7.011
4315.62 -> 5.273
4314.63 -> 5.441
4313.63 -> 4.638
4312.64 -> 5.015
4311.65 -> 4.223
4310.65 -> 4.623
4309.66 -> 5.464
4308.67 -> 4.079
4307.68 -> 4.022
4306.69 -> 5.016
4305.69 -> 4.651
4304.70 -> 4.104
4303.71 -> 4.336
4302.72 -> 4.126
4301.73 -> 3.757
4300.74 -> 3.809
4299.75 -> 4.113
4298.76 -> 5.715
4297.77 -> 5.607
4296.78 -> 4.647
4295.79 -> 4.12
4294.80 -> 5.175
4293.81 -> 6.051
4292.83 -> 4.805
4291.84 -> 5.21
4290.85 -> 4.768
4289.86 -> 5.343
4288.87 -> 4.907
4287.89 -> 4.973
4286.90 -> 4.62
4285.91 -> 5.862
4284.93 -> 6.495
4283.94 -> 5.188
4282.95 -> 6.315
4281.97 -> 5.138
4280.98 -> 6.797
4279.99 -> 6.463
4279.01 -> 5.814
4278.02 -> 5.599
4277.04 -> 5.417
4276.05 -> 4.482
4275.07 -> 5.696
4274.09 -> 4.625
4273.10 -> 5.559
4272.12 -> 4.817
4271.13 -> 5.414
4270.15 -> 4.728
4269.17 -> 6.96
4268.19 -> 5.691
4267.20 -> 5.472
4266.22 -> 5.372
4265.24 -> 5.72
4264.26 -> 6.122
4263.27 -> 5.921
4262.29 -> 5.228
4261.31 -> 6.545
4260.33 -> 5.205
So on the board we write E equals 4340.53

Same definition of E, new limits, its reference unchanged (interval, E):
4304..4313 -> 4307.68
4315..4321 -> 4315.62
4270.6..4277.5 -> 4276.05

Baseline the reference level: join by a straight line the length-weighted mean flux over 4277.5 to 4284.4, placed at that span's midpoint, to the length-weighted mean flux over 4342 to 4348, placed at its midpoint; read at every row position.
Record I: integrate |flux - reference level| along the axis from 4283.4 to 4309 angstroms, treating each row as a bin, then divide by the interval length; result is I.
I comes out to 1.26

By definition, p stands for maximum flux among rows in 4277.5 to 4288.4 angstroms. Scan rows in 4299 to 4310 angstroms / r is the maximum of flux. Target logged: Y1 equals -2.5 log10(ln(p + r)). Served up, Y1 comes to -1.00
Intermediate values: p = 6.797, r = 5.464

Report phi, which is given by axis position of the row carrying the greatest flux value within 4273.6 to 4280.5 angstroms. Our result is 4279.99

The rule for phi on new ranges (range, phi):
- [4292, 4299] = 4293.81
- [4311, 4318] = 4316.61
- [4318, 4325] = 4322.58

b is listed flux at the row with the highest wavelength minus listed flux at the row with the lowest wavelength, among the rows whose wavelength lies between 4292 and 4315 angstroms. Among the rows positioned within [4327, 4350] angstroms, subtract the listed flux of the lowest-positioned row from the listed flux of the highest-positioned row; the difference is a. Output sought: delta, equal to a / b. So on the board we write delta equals -0.55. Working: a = -0.4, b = 0.6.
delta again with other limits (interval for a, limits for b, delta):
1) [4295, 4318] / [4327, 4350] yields -8.10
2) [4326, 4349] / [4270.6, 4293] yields -0.95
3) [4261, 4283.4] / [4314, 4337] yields -0.25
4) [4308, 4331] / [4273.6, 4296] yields -5.14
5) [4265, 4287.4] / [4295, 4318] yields -0.39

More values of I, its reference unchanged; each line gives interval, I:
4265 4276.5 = 0.63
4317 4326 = 0.44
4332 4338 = 0.82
